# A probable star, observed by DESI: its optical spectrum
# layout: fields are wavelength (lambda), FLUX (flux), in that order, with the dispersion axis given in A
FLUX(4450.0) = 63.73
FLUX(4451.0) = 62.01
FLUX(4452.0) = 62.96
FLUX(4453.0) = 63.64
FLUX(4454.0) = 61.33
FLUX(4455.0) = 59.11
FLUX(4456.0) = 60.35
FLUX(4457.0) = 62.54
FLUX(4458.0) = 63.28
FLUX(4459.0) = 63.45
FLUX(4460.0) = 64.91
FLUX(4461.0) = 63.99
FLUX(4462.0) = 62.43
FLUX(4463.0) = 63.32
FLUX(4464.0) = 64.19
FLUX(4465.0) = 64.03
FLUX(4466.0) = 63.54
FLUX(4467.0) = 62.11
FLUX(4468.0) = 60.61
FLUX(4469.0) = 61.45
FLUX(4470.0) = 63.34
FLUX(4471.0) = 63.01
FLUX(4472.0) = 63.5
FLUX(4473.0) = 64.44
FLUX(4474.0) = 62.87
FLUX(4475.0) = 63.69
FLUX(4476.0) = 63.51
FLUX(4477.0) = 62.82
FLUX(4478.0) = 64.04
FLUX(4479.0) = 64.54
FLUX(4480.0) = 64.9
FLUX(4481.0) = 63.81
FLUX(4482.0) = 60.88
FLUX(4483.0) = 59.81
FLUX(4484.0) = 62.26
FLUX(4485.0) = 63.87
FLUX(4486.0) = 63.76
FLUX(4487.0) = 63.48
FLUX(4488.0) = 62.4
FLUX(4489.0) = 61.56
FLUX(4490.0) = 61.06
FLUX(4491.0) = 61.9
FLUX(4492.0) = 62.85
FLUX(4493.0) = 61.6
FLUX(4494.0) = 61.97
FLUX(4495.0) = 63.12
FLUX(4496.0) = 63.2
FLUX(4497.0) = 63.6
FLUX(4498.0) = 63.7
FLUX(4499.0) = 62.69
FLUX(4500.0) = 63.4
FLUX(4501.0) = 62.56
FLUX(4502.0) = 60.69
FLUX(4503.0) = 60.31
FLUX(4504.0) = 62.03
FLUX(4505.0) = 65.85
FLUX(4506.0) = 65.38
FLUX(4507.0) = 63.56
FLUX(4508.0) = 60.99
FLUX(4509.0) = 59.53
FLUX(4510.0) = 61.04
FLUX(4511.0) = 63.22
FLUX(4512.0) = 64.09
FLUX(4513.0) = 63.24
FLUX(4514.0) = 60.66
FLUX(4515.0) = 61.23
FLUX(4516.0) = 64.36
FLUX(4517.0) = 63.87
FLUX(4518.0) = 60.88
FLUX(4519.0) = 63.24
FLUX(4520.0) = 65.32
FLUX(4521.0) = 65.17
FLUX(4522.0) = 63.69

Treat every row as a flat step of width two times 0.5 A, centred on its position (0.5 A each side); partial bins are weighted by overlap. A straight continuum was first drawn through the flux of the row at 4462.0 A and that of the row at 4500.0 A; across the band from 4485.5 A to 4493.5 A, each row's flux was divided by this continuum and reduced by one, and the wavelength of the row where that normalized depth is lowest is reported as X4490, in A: 4490.0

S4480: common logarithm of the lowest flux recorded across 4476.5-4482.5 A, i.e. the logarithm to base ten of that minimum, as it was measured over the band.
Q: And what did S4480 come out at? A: 1.78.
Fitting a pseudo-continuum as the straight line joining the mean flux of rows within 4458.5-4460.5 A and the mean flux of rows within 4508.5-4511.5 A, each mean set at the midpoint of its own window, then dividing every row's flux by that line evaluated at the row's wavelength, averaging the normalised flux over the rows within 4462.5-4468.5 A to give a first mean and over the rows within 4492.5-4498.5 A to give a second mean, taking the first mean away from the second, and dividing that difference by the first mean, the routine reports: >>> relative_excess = 0.026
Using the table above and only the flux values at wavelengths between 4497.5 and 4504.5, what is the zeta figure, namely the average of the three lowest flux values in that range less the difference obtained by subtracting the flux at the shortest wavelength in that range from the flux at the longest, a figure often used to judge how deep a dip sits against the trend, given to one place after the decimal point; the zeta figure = 62.7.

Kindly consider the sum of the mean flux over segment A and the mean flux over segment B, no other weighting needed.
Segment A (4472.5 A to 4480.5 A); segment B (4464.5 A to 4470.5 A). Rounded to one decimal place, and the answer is 126.4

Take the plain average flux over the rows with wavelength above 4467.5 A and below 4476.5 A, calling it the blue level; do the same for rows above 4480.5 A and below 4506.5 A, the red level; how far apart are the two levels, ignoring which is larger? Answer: 0.33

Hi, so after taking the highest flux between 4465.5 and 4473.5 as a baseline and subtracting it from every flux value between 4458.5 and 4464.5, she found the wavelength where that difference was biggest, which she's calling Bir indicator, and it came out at 4460.0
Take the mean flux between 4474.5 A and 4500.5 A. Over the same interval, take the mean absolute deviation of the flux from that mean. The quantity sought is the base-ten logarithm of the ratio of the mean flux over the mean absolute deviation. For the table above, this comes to 1.81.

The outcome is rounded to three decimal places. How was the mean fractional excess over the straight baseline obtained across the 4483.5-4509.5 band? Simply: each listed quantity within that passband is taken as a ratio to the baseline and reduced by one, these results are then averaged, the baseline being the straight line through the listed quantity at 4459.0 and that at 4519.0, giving -0.012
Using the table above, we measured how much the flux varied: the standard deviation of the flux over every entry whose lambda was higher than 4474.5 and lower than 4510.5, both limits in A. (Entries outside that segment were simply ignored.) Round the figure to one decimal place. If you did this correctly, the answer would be 1.5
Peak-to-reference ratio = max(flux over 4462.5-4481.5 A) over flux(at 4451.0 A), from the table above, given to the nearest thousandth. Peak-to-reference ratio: 1.047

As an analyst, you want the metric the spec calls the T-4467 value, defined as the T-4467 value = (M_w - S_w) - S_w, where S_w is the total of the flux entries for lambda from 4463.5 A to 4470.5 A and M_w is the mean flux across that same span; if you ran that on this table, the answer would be -816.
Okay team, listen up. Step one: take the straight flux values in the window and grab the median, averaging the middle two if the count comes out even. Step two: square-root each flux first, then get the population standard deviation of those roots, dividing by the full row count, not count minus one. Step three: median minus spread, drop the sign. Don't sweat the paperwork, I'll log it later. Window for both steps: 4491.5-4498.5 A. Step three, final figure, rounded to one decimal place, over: 63.1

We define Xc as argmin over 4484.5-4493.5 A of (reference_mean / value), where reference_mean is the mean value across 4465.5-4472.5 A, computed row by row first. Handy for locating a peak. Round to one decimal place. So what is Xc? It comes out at 4485.0 A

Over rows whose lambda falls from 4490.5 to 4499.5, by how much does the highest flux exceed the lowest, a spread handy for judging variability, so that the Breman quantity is 2.1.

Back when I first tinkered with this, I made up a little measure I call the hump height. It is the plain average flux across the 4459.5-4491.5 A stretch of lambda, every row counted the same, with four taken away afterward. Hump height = 59.0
